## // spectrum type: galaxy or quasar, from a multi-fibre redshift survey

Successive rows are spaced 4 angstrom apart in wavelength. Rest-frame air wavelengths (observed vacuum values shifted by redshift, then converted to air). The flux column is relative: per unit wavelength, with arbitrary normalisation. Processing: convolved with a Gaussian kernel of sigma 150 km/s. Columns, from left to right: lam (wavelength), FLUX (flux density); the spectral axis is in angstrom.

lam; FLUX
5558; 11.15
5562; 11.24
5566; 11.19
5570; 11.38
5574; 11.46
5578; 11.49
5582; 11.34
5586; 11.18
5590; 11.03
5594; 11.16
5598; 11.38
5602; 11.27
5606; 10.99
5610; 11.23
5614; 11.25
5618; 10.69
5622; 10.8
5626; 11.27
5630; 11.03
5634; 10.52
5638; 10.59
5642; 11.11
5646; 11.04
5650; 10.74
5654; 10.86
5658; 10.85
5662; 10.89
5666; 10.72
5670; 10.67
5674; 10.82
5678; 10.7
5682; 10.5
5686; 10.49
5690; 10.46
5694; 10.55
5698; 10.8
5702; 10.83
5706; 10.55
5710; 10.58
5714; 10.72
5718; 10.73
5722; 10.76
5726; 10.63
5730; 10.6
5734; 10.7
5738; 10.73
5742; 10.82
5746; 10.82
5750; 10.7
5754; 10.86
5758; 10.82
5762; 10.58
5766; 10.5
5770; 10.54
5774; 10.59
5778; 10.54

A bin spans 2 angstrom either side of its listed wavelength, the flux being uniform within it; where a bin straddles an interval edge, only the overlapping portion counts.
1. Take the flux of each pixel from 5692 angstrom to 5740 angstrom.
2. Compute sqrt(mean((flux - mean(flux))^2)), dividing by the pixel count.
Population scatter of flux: 0.09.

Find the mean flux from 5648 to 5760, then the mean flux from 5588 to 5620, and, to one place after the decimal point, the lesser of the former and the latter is 10.7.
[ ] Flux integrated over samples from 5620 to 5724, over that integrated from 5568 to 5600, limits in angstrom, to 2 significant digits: 3.1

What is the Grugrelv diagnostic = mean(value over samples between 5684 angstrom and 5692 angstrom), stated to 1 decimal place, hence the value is 10.5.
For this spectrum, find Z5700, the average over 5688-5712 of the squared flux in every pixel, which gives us 113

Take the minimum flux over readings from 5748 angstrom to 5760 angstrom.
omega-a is 10.7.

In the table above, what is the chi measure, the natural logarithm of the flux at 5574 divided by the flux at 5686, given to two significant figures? 0.088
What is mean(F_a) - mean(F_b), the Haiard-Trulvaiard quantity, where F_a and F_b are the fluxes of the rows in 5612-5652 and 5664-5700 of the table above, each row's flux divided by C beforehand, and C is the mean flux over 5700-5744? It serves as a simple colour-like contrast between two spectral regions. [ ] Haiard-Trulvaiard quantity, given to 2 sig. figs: 0.025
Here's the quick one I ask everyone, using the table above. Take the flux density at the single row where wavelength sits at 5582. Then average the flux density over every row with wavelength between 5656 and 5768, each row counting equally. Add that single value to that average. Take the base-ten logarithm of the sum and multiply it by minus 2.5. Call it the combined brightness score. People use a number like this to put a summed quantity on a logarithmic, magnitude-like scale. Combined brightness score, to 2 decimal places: -3.36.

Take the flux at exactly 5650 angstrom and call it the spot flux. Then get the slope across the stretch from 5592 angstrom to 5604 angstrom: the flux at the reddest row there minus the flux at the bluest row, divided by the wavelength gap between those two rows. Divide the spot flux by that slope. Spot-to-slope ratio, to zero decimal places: 781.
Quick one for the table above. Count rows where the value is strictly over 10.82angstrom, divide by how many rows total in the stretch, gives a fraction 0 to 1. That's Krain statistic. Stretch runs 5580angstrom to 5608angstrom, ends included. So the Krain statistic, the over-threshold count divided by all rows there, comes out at 1.0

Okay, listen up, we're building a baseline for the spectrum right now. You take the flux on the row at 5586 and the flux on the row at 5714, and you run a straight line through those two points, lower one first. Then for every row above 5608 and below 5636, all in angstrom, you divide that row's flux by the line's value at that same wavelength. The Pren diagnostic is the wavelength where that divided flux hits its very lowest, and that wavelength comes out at 5634 angstrom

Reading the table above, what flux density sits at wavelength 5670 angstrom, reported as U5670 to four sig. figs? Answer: 10.67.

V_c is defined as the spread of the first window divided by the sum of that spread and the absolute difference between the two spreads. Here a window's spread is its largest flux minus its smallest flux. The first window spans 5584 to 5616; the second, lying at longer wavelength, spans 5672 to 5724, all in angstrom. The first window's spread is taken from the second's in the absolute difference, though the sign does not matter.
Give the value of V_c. 0.95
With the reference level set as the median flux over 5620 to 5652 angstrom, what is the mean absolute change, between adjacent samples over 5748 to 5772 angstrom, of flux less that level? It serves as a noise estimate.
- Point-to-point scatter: 0.112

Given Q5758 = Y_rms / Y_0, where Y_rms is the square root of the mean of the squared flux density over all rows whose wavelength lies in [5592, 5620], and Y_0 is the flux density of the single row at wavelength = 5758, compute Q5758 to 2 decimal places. 1.03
